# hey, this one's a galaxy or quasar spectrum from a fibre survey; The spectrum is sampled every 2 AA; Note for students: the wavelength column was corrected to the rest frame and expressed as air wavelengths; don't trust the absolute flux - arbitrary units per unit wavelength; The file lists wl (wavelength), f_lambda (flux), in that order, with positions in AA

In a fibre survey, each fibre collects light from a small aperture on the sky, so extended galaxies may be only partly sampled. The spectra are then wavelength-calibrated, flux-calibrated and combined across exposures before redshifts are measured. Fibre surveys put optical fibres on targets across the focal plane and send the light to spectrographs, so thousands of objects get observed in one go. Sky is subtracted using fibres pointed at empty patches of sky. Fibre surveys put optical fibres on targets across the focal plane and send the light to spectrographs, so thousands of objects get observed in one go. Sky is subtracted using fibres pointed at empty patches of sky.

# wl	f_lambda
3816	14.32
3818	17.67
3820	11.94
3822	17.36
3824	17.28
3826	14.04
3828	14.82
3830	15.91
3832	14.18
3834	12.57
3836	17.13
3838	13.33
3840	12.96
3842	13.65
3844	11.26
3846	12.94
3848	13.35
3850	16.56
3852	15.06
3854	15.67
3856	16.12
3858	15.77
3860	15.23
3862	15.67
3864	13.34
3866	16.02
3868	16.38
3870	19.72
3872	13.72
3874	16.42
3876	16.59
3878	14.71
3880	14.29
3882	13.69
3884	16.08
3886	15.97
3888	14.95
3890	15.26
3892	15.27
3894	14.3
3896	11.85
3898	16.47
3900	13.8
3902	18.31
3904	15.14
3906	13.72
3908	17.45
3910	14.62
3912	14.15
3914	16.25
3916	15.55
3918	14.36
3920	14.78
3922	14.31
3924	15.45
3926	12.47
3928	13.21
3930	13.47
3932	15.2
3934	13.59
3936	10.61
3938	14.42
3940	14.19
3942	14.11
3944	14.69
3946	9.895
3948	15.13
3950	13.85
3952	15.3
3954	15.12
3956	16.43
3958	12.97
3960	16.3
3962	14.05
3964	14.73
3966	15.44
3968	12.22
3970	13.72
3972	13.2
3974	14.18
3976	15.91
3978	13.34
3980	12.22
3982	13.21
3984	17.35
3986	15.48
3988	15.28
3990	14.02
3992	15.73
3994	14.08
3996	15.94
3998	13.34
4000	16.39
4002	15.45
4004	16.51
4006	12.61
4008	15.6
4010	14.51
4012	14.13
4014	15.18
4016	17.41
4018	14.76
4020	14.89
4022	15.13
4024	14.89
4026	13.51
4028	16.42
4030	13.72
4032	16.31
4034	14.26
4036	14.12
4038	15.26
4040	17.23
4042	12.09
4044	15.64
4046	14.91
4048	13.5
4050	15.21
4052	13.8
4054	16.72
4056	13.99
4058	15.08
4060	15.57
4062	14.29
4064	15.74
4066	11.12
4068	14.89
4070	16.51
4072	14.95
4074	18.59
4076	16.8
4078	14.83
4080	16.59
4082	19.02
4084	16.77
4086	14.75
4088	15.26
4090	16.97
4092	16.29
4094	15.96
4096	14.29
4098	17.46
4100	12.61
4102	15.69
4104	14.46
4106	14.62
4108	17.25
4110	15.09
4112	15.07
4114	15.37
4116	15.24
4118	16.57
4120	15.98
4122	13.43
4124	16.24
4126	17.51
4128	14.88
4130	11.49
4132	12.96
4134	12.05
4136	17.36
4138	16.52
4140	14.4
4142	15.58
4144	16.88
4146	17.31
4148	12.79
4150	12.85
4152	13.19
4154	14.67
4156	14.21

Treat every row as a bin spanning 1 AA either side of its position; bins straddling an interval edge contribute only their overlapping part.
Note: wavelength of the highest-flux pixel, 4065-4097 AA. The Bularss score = 4082 AA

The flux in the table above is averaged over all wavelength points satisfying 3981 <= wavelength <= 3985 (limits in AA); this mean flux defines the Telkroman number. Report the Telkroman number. 15.3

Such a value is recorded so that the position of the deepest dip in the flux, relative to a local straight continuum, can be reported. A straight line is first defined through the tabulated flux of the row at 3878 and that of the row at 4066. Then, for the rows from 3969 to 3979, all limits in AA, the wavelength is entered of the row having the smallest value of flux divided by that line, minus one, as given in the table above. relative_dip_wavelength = 3972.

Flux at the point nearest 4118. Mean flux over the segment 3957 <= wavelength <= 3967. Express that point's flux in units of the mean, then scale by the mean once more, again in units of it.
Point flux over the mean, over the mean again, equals 0.0767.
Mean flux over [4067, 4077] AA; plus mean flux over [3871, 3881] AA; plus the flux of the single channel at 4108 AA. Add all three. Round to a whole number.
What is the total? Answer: 49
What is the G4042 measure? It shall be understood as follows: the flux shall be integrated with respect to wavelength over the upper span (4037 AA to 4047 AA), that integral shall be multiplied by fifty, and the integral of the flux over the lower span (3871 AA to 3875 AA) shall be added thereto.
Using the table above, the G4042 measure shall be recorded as 7573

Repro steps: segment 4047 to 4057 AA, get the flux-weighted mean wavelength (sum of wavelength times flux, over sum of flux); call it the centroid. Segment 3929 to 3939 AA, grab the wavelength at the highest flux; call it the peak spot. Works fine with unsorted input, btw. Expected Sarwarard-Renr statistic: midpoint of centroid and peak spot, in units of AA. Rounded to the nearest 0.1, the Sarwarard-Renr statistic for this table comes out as 3992.0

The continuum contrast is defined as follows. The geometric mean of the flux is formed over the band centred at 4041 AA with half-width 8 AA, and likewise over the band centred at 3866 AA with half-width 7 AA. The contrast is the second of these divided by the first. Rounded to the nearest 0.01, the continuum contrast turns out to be 1.07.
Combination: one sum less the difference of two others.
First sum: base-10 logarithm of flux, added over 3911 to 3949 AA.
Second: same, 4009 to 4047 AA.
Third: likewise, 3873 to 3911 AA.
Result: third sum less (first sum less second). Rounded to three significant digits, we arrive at 23.0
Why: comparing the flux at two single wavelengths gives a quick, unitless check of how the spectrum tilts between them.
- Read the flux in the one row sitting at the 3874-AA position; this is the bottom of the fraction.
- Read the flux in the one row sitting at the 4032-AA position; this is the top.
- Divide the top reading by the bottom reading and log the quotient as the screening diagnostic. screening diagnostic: 0.99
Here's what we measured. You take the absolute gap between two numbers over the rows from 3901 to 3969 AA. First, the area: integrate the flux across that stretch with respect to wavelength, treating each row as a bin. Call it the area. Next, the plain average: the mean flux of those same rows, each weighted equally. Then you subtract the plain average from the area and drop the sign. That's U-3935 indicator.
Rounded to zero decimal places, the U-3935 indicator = 969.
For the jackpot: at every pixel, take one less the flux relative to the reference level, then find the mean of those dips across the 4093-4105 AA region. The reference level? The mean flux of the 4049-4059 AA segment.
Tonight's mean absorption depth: -0.01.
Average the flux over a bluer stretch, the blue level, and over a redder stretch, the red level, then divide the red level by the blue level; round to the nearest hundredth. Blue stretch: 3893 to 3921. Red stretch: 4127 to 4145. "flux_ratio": 0.98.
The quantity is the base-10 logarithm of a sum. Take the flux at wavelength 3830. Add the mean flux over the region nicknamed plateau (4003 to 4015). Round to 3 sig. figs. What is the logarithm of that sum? 1.49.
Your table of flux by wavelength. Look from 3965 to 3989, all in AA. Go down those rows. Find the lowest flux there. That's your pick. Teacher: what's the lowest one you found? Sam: 12.22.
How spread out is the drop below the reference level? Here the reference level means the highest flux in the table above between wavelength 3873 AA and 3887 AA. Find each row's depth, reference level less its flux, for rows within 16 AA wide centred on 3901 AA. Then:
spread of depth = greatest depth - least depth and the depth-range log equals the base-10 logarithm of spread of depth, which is 0.81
